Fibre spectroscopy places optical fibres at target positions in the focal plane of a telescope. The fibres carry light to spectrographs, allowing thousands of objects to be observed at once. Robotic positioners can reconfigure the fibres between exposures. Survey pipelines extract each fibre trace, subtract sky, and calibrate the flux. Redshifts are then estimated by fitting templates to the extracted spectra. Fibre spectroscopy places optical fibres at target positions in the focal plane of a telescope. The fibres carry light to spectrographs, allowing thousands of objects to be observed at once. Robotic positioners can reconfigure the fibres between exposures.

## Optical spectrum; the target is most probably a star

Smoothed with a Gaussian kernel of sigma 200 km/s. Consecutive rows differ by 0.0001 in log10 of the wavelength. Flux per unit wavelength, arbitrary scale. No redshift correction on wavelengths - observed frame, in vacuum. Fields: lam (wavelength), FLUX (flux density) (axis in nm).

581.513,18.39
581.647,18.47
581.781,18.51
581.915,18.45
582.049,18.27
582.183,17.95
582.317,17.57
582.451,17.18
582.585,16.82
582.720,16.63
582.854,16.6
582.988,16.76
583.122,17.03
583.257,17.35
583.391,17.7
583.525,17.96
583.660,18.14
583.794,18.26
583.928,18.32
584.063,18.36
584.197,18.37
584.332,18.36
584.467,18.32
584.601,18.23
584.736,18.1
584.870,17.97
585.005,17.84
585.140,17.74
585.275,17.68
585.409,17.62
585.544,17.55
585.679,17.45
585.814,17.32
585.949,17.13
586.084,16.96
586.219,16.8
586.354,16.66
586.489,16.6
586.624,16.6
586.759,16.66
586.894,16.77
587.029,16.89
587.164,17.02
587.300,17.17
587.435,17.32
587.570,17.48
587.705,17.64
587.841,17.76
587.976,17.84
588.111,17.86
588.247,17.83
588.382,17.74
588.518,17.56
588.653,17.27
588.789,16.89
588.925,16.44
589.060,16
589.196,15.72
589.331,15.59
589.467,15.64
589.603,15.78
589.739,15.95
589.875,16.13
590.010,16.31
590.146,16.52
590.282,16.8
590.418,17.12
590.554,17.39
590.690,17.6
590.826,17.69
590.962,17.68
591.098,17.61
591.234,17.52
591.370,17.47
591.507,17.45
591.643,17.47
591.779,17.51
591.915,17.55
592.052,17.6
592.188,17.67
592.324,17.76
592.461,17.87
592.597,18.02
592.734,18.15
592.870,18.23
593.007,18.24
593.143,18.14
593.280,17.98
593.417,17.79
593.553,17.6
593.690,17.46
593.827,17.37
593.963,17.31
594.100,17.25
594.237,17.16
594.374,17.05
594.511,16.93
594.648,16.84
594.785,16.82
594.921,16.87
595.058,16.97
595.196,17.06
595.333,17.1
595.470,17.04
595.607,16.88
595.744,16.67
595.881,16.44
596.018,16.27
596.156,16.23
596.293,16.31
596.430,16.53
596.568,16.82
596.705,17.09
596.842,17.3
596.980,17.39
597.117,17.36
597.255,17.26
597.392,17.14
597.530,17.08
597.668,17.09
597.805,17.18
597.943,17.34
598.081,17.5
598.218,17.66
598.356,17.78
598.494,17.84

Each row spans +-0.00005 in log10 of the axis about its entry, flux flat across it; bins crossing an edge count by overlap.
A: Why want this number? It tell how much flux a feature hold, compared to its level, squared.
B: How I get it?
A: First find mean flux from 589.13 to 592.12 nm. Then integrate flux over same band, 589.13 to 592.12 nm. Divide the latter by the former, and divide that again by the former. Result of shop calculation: 0.177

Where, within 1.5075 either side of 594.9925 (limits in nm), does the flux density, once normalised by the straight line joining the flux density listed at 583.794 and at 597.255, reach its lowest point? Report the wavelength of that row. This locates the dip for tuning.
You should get 596.156 nm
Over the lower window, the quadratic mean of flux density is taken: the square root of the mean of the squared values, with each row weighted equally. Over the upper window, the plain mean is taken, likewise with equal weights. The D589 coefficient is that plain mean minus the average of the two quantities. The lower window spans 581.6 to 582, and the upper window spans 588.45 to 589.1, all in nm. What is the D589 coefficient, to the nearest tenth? -0.8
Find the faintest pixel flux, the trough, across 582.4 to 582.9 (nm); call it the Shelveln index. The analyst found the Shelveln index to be 16.6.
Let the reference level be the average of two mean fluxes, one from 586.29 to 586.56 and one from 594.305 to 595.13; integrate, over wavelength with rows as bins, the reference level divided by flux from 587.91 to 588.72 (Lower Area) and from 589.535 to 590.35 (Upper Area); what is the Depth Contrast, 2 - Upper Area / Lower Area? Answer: 0.91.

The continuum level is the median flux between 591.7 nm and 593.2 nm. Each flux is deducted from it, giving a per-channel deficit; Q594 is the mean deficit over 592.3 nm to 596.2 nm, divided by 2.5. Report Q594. 0.23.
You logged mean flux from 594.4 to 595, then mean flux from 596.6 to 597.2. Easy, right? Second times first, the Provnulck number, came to 292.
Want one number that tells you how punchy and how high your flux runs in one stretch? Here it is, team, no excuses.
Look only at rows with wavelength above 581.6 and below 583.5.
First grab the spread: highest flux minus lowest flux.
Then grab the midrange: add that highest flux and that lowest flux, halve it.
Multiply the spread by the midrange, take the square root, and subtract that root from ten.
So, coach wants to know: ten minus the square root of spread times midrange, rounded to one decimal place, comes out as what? 4.2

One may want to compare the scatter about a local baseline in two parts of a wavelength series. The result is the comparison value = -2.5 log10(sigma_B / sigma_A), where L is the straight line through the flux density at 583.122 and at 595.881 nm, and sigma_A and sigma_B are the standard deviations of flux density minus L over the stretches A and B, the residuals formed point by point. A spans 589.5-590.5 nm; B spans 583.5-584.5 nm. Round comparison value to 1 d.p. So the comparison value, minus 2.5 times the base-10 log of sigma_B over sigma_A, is 1.2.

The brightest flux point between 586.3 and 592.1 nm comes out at 17.86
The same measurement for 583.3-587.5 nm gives 18.37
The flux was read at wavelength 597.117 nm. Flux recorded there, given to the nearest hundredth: 17.36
